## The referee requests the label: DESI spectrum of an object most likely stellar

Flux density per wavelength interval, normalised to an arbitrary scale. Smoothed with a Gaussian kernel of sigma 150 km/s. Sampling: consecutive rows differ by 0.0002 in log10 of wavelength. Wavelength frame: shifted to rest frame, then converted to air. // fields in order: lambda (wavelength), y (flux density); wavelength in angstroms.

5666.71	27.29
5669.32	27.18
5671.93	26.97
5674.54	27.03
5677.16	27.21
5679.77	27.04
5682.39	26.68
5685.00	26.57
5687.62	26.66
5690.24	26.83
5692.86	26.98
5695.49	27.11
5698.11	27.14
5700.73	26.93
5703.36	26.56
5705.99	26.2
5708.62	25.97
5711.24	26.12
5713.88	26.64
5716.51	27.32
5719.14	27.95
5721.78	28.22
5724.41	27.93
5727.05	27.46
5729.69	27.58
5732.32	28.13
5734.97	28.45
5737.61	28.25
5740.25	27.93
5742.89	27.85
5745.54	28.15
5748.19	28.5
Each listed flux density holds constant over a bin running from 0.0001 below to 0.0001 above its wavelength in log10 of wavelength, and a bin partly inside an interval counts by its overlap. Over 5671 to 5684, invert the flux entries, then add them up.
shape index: 0.185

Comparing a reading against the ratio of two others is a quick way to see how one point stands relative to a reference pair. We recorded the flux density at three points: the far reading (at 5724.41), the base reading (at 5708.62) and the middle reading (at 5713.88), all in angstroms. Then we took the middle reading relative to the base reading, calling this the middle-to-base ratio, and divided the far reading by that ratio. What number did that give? 27.2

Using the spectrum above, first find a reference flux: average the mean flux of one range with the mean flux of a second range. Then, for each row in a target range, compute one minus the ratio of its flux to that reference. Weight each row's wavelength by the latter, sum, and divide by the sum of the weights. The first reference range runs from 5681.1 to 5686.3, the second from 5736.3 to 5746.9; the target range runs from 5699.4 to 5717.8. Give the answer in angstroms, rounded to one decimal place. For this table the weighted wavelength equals 5708.0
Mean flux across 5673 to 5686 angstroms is 26.9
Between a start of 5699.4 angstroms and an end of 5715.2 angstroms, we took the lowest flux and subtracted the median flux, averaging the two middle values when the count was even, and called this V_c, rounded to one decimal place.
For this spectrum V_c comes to -0.4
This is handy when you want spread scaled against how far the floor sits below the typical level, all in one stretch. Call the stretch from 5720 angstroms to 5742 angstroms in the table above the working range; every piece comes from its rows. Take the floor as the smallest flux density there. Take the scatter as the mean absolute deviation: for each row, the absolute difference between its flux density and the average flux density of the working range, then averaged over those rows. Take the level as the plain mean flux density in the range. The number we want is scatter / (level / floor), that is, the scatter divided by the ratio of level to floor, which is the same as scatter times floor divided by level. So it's 0.26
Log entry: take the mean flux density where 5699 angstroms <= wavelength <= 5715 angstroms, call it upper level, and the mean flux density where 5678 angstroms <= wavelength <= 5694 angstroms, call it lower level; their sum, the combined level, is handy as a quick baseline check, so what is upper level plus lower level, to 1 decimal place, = 53.2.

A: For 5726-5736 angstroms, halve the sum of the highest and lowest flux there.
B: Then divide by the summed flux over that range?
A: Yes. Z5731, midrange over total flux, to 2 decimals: 0.25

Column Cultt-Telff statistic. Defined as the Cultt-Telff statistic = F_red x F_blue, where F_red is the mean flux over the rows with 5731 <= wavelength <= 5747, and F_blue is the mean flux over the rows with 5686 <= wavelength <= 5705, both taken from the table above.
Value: 756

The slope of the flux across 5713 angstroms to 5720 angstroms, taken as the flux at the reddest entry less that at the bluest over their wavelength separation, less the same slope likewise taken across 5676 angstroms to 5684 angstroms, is 0.35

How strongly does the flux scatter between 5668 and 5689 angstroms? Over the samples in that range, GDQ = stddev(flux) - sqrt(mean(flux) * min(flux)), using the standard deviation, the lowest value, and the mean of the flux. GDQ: -26.5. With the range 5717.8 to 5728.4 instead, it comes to -27.4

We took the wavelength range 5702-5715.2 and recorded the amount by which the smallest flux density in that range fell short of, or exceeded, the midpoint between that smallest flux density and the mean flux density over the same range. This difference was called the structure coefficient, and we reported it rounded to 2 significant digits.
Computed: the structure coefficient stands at -0.16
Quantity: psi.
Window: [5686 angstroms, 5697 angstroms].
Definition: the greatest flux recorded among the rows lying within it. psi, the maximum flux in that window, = 27.11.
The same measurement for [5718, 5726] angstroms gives 28.22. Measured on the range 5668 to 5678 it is 27.21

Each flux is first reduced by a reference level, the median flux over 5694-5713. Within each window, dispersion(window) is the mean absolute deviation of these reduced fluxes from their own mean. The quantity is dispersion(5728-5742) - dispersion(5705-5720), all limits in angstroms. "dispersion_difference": -0.37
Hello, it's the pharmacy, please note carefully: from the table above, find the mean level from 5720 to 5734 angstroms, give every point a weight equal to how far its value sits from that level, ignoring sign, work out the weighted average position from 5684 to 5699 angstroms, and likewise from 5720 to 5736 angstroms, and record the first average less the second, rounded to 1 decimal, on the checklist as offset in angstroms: -38.9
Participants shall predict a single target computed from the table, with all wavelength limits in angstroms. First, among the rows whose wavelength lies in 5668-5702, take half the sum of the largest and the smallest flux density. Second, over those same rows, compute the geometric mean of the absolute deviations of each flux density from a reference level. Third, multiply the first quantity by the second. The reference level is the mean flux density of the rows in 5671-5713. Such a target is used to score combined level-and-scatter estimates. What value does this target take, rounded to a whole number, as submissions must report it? 6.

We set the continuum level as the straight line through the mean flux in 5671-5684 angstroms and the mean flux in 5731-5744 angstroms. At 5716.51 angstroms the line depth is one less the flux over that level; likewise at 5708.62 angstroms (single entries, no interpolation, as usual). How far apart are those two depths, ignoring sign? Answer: 0.044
